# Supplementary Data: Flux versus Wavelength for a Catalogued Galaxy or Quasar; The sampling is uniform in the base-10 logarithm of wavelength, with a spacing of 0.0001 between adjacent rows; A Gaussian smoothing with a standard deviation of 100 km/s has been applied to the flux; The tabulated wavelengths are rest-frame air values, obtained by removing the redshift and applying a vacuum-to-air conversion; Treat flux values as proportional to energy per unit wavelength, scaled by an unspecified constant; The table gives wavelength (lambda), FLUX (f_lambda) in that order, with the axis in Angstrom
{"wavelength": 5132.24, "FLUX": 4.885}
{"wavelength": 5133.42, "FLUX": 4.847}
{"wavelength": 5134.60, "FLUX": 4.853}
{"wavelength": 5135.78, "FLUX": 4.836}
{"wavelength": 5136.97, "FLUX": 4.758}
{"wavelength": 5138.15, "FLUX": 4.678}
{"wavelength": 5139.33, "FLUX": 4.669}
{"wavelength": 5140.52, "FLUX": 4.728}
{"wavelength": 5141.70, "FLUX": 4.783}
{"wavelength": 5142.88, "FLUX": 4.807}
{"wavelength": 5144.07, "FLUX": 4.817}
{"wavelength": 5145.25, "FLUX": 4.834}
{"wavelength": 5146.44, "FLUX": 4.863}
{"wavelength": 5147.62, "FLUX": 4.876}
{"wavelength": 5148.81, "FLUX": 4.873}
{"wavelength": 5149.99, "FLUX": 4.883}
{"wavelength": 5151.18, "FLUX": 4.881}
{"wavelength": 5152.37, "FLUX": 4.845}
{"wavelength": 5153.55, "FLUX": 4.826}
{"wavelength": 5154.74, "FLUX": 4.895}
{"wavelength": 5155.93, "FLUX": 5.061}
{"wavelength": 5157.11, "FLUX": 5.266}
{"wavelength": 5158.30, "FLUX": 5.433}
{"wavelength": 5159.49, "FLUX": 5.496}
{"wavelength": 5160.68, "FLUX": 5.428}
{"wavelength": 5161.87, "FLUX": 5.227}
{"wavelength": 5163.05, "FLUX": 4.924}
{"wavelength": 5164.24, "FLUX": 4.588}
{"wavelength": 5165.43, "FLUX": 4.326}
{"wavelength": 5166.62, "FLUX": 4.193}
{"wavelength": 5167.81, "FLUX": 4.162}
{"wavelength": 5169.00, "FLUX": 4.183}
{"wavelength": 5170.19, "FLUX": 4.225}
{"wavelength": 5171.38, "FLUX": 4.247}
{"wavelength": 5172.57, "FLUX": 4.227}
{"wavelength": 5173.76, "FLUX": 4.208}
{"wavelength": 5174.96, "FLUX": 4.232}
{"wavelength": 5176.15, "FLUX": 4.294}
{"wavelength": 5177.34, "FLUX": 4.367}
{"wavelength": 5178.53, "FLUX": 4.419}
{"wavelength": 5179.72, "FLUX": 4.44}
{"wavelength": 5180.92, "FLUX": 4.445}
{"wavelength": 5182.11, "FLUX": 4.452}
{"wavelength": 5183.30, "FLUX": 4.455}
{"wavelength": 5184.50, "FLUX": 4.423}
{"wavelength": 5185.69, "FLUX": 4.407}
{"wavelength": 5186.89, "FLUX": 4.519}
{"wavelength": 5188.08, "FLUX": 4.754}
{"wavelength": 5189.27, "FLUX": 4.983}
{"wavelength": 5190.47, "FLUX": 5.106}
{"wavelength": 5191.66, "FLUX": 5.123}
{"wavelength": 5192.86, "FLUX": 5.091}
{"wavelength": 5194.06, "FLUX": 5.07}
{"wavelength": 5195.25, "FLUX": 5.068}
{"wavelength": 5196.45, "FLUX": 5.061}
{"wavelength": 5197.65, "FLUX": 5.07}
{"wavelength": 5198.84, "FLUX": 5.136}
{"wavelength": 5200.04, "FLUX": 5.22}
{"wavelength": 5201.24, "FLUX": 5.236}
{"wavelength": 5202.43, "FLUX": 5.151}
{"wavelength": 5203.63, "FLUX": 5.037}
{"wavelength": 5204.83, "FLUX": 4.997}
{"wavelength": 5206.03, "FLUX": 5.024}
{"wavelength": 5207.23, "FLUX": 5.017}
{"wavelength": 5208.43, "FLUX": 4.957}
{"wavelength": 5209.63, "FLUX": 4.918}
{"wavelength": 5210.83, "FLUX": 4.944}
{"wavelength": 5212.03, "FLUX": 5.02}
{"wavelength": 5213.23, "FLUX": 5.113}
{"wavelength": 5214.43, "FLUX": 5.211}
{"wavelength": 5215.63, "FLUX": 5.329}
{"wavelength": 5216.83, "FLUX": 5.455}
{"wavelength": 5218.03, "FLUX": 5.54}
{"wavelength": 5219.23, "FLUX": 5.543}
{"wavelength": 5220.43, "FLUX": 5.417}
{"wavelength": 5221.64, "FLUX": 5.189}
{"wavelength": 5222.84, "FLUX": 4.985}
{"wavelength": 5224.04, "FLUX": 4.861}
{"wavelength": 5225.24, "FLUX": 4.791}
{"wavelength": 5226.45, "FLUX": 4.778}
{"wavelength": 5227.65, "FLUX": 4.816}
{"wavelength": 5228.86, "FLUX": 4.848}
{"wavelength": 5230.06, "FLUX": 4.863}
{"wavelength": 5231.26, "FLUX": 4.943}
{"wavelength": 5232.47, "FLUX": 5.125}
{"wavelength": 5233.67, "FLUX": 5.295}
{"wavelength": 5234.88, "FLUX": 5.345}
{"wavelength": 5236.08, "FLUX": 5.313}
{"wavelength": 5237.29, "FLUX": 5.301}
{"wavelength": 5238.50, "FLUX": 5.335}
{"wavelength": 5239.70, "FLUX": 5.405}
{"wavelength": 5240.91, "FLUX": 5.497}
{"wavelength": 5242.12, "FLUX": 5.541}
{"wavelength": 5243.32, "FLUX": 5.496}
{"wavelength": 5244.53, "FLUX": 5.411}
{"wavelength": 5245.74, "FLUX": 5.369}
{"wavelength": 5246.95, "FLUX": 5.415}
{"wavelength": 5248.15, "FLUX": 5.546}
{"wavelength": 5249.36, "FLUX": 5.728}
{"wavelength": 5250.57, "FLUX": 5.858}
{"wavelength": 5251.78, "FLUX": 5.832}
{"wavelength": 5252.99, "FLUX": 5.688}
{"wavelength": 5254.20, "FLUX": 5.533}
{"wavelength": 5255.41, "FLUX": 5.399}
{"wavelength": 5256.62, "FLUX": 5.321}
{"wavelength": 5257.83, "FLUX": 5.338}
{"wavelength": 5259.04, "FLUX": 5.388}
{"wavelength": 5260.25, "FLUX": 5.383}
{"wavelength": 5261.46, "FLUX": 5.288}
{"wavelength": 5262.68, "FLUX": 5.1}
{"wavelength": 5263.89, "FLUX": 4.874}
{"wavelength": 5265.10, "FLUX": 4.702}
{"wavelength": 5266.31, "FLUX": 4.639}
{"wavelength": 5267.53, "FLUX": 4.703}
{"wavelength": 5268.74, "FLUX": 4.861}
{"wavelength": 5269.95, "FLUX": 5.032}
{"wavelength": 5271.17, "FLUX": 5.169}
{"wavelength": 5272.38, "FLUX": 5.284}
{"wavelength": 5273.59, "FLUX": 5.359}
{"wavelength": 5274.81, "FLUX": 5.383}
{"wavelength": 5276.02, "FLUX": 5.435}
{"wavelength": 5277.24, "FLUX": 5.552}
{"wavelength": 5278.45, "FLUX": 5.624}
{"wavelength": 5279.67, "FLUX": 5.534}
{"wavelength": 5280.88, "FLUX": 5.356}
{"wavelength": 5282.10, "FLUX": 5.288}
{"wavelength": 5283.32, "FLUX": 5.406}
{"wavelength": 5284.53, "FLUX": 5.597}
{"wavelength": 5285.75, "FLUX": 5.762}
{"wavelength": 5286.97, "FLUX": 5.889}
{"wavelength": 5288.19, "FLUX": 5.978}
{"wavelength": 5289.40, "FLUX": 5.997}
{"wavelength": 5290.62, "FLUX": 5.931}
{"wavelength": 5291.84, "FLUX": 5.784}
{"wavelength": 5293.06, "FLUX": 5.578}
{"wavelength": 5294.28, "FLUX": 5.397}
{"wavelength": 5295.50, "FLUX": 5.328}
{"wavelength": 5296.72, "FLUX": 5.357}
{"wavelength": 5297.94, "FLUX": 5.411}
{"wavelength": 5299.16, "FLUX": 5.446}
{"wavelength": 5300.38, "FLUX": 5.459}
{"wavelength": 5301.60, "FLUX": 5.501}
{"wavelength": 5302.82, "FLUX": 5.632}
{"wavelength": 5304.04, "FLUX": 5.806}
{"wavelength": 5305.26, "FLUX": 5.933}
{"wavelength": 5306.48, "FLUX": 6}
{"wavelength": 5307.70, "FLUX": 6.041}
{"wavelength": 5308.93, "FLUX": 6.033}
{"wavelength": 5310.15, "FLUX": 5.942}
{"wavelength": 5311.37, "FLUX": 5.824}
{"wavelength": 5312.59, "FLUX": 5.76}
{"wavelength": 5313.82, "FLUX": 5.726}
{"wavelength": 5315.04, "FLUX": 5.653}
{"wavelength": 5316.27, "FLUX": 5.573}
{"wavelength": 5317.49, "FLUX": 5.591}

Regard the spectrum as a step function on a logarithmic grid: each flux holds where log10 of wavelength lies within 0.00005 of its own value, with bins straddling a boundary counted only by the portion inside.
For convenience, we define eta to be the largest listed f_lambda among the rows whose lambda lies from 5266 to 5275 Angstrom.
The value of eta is 5.383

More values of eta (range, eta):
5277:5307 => 6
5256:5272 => 5.388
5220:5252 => 5.858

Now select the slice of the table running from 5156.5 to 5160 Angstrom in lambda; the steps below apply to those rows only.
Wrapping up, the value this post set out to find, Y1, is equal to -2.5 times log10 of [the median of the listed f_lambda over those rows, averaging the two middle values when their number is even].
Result -1.84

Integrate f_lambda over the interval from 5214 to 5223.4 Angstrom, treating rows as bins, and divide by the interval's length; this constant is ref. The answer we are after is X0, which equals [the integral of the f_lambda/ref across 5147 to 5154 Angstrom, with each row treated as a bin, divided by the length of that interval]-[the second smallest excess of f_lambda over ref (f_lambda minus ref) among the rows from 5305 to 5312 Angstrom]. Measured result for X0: 0.3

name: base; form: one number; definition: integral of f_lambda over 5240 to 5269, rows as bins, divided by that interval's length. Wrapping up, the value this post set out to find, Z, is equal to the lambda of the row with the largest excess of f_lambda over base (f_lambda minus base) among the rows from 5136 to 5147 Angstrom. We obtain 5146.44 Angstrom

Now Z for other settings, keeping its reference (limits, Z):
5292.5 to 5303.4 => 5302.82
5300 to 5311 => 5307.70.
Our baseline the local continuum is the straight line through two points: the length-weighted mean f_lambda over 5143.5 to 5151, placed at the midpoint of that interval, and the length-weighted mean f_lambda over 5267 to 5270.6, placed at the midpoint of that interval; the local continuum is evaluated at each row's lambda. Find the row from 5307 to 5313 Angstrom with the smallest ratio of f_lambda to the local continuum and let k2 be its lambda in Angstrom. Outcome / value 5312.59 Angstrom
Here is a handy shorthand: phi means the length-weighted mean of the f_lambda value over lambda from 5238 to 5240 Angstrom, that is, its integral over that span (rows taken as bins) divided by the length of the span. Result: 5.38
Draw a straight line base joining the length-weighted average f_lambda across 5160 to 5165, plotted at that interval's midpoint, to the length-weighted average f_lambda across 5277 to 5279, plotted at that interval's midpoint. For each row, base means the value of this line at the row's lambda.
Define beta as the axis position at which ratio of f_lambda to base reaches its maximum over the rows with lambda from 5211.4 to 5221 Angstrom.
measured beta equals 5218.03 Angstrom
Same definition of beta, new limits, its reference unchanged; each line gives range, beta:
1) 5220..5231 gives 5220.43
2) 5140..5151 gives 5147.62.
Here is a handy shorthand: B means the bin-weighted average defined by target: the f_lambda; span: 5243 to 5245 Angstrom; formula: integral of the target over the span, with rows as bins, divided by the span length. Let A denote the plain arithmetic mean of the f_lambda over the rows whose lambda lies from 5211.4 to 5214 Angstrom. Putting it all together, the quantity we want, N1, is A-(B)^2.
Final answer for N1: -24.6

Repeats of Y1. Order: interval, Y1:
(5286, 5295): -1.93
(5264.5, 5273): -1.72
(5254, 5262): -1.83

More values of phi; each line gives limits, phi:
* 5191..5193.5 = 5.10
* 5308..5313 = 5.91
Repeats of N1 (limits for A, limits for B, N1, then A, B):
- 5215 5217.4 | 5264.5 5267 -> -16.3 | 5.4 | 4.66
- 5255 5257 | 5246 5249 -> -24.9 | 5.4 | 5.50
